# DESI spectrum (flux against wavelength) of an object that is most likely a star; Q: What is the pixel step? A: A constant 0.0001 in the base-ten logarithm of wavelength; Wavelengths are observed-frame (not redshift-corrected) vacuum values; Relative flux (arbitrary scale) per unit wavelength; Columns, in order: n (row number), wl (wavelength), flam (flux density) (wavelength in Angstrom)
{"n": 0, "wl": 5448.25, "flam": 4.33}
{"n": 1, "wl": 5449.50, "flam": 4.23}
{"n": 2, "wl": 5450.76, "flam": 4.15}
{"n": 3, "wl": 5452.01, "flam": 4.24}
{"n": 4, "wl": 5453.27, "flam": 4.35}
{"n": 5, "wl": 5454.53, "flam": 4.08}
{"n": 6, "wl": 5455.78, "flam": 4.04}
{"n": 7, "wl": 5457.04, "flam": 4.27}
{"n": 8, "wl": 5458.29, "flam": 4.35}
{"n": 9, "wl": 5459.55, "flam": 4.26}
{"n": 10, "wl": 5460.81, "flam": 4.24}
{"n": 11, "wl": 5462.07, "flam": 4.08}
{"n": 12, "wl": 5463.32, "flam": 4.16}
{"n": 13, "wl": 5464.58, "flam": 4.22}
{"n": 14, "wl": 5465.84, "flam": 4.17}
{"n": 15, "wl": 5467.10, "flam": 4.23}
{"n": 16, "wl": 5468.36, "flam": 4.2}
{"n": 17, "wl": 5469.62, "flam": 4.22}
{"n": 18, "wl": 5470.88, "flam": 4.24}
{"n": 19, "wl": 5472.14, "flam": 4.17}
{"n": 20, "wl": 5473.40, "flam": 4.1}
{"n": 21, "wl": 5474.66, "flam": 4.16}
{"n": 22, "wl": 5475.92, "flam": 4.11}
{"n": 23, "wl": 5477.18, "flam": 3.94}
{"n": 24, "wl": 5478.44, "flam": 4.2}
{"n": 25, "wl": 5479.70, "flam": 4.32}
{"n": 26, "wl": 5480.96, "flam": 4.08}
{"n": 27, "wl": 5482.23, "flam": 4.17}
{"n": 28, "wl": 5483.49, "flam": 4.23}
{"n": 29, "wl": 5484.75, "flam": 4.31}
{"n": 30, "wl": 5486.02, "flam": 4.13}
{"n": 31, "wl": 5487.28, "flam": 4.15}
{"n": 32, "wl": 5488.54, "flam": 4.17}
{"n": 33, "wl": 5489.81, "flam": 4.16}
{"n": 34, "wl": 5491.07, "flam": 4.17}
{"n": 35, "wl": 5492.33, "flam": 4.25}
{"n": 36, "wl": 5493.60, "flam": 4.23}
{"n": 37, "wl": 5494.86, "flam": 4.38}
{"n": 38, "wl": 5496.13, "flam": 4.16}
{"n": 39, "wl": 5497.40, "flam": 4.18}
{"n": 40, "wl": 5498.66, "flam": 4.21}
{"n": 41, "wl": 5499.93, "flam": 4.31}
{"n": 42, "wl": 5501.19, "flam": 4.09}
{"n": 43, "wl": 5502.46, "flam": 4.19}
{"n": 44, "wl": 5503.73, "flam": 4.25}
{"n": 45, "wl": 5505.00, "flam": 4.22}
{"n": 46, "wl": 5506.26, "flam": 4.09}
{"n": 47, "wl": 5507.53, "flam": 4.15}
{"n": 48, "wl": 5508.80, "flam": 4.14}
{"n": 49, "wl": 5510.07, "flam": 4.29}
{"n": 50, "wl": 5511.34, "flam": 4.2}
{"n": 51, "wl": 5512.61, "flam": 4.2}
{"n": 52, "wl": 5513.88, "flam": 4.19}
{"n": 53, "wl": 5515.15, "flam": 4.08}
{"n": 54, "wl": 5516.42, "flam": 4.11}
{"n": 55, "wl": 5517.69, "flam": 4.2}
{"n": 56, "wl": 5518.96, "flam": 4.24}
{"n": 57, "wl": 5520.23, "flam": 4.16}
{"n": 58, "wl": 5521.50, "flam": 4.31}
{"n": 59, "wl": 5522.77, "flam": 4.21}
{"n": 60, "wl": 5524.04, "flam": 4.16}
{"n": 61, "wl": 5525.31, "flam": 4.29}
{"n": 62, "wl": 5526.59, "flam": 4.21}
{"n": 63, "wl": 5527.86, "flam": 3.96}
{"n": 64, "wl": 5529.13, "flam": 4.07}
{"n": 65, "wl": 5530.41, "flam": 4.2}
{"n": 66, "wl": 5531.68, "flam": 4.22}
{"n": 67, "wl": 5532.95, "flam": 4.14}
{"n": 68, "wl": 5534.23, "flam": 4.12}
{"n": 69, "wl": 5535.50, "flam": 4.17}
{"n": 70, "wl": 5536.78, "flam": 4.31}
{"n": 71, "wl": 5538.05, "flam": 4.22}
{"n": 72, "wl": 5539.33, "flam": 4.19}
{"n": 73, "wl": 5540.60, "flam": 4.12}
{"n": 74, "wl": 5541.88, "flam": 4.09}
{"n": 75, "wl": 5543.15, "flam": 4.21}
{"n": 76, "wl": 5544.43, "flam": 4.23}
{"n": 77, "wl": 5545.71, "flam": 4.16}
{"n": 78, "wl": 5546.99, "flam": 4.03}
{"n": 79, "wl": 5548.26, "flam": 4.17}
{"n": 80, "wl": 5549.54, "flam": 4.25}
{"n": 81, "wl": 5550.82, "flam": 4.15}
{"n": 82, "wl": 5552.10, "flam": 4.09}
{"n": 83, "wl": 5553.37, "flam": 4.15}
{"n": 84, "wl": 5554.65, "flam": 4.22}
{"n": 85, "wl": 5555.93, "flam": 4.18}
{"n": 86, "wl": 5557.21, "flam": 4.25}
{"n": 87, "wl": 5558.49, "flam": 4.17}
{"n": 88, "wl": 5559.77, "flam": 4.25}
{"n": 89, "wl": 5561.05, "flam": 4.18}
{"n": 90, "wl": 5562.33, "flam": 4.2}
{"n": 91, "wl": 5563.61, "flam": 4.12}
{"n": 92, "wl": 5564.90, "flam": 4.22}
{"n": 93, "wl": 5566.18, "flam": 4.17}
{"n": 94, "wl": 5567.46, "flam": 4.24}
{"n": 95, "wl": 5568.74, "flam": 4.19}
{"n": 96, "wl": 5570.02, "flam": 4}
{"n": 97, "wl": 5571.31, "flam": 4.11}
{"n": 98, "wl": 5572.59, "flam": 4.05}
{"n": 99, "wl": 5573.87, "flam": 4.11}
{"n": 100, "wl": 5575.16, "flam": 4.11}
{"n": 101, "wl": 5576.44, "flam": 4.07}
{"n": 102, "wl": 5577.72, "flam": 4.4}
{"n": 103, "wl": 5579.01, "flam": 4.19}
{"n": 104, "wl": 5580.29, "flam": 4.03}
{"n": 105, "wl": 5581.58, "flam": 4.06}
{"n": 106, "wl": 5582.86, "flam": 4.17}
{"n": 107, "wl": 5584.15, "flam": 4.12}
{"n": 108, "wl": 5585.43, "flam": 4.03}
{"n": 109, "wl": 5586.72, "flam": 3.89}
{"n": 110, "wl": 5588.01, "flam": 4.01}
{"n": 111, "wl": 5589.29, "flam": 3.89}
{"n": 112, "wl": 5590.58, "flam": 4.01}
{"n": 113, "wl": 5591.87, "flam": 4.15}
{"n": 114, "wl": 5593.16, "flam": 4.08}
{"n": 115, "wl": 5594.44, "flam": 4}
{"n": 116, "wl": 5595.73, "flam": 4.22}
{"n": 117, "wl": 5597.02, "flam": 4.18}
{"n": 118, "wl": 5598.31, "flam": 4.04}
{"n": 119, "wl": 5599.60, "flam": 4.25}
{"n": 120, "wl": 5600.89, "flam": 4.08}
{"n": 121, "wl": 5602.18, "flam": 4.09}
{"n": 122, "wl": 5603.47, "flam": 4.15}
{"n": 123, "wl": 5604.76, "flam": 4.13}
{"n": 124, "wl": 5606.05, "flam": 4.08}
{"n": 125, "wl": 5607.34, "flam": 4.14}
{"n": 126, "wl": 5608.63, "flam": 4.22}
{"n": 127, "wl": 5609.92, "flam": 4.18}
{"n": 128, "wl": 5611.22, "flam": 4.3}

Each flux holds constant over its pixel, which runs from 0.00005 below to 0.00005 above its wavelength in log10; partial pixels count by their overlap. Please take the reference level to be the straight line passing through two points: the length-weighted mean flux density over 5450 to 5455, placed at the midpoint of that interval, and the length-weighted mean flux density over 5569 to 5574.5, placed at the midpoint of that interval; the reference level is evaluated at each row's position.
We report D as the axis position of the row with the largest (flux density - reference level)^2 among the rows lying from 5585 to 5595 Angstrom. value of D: 5586.72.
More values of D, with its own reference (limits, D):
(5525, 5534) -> 5525.31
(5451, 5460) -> 5455.78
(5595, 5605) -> 5599.60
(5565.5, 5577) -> 5567.46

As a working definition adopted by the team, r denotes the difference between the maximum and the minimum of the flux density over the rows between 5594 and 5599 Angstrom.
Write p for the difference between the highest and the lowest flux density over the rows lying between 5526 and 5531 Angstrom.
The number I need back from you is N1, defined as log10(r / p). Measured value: -0.1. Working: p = 0.25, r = 0.22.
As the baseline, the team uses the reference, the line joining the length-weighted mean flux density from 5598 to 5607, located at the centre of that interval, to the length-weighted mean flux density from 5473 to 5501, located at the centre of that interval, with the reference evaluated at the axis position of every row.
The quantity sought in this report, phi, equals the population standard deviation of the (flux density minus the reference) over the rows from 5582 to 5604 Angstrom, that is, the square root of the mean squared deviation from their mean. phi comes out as 0.102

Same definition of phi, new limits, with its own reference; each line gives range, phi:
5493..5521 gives 0.071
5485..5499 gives 0.068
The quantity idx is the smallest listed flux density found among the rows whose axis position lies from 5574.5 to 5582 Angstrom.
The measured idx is 4.03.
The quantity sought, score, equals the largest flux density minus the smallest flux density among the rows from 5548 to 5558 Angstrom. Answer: 0.16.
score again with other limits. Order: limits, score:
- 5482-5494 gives 0.18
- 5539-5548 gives 0.20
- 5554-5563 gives 0.08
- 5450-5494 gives 0.41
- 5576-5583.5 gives 0.37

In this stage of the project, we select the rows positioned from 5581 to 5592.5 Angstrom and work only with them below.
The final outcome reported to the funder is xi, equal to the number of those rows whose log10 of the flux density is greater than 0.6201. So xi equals 1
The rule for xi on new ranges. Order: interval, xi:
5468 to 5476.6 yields 4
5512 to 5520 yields 4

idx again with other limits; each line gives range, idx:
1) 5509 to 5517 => 4.08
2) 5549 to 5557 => 4.09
